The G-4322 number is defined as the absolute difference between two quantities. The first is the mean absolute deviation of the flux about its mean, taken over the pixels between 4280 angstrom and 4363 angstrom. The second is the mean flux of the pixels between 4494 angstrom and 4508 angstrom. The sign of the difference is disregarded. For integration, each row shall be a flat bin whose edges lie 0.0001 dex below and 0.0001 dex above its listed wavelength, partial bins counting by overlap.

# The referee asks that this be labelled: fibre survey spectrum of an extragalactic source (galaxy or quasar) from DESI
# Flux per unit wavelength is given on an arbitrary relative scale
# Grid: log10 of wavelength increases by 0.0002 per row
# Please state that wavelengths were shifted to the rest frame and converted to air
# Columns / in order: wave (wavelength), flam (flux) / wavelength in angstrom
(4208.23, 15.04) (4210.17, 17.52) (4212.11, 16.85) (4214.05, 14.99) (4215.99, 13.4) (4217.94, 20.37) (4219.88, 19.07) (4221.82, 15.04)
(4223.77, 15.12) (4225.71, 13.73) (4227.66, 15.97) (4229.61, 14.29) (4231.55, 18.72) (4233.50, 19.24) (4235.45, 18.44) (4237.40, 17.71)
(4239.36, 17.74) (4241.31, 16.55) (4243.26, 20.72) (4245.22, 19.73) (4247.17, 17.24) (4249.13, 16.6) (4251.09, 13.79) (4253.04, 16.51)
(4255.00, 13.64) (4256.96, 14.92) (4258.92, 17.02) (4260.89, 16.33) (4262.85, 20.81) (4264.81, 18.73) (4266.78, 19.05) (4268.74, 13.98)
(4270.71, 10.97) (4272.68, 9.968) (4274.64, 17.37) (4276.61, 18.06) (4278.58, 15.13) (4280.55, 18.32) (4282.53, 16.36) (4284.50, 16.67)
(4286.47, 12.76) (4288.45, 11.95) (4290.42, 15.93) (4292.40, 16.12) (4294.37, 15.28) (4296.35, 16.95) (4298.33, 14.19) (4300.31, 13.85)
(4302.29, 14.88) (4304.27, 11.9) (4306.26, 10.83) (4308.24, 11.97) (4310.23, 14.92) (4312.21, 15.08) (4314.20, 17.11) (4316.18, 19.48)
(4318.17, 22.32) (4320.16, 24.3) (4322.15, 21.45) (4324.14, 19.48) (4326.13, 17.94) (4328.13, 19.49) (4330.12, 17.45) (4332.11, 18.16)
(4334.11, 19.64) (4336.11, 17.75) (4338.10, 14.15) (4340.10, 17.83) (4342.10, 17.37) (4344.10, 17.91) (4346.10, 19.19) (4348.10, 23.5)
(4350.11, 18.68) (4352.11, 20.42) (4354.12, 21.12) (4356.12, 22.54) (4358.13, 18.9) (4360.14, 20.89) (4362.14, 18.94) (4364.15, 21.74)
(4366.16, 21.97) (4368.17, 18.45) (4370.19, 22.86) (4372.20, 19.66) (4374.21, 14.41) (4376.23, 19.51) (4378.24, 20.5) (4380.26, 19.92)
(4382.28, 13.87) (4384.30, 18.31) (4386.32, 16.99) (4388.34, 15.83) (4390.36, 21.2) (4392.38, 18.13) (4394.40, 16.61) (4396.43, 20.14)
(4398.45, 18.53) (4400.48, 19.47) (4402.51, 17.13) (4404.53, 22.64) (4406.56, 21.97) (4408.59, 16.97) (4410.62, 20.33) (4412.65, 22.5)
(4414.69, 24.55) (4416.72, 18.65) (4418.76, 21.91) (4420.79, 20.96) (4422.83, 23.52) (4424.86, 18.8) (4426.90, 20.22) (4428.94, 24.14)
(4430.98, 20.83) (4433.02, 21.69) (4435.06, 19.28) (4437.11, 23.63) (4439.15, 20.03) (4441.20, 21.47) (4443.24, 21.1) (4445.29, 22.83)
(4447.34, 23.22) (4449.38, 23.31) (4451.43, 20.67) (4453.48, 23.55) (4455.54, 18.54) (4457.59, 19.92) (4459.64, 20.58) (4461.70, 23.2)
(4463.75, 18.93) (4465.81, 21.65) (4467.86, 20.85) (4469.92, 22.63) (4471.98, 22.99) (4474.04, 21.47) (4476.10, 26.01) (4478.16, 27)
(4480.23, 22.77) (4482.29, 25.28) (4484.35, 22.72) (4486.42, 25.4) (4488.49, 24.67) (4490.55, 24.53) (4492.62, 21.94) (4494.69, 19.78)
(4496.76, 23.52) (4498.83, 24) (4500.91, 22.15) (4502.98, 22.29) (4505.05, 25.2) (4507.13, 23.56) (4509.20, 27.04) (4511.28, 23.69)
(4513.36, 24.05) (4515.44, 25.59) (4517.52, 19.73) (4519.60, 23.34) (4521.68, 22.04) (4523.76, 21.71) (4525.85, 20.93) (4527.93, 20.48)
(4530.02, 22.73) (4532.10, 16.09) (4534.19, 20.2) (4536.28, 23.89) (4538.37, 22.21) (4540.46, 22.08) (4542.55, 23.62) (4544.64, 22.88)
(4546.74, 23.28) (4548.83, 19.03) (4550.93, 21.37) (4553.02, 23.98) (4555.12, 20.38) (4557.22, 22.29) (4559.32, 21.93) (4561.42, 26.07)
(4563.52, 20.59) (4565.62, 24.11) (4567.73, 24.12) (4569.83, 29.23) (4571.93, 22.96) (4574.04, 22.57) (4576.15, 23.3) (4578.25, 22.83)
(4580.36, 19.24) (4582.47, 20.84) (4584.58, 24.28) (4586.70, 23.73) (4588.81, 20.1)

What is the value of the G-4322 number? 20.4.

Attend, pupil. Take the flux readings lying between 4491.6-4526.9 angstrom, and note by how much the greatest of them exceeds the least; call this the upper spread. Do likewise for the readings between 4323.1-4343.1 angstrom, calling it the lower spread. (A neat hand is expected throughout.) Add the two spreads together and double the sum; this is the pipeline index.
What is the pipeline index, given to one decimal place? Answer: 25.6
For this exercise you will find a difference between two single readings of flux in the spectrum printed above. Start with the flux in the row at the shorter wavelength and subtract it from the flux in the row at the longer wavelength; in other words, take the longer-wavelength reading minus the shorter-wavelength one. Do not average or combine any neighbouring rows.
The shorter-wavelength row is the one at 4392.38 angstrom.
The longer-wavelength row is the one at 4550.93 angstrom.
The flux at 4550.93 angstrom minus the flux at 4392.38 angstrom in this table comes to 3.2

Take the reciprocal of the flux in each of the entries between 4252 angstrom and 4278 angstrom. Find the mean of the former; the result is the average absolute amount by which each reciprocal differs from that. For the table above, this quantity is 0.012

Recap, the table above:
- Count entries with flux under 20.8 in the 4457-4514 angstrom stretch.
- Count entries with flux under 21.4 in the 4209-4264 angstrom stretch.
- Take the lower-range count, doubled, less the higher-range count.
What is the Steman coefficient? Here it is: 52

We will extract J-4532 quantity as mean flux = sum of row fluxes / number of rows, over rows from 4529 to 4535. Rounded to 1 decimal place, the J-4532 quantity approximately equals 19.7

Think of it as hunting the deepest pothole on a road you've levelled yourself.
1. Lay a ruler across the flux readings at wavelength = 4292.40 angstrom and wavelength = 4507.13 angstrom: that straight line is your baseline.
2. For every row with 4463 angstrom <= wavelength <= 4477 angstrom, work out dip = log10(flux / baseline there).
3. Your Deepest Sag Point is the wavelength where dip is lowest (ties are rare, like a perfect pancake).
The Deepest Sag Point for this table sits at 4463.75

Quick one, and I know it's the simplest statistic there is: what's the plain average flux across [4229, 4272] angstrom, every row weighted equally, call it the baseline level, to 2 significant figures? 17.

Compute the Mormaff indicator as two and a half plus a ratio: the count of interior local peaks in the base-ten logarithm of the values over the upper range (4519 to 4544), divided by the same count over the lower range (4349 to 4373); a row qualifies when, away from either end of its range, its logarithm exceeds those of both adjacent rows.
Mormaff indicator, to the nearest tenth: 3.0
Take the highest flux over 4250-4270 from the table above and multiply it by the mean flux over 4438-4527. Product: 472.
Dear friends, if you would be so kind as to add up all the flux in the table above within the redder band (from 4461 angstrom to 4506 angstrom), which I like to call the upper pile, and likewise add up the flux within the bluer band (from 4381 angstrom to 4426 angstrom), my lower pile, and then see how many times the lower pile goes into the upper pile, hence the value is 1.19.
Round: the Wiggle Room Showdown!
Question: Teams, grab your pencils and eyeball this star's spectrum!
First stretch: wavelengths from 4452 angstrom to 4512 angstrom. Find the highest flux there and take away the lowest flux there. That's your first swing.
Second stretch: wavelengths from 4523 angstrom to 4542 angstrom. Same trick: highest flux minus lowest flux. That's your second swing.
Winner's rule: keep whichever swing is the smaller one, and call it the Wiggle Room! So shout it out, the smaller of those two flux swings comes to 7.8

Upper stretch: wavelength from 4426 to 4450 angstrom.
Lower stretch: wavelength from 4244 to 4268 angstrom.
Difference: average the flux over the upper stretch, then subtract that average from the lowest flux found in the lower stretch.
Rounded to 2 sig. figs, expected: -8.2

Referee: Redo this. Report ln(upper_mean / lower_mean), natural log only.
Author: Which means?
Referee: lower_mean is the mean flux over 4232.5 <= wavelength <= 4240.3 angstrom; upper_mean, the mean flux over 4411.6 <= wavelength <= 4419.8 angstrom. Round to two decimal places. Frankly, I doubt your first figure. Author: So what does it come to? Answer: 0.18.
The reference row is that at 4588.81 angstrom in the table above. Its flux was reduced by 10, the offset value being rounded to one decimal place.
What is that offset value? 10.1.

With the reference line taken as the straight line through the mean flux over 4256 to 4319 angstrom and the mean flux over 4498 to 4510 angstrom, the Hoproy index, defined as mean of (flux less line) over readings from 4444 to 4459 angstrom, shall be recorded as -0.3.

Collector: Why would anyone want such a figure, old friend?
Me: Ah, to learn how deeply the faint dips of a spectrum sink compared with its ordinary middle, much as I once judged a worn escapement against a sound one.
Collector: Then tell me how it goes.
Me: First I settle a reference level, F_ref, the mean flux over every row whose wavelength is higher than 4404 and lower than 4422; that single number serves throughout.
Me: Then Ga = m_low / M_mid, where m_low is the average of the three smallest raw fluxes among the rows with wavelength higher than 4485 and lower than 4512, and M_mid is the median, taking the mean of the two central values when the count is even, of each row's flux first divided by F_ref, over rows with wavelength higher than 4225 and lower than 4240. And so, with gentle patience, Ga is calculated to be 25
